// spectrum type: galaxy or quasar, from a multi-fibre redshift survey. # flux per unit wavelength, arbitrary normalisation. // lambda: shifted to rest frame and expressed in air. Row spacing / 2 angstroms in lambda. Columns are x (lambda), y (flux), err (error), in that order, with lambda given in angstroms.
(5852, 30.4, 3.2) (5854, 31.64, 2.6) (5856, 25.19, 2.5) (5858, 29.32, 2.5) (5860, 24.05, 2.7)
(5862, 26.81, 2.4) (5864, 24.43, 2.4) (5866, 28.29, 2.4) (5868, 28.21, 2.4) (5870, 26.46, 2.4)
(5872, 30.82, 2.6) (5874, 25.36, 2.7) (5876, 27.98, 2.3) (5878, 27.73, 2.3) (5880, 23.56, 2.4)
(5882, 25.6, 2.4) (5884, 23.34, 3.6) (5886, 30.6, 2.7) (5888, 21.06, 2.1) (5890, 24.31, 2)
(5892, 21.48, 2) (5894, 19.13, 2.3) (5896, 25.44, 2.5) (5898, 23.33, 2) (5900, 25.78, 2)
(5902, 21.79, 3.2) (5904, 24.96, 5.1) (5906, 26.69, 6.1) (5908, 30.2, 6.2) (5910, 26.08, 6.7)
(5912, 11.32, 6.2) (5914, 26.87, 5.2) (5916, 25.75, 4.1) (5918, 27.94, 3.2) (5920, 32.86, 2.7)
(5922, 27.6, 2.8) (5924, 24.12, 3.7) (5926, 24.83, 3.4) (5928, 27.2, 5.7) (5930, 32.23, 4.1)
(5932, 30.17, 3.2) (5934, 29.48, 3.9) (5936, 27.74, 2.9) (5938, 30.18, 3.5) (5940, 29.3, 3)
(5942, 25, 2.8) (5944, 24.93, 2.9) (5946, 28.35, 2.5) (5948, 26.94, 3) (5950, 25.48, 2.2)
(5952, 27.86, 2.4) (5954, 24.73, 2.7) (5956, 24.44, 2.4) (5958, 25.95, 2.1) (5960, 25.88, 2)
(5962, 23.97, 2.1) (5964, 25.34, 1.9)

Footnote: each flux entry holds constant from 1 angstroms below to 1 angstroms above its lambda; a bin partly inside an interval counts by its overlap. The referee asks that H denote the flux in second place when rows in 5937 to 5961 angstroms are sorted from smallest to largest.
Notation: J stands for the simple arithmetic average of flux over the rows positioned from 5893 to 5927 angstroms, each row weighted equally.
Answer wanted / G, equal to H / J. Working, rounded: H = 24.73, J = 25.0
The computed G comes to 0.99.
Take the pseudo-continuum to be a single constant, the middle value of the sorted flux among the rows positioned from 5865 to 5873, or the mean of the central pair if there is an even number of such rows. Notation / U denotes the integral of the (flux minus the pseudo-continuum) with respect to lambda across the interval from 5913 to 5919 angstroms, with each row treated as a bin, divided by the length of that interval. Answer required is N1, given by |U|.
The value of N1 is 1.4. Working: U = -1.4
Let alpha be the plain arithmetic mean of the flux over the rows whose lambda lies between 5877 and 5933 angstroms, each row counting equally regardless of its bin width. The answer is 25.4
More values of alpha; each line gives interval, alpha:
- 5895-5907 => 24.7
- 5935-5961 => 26.7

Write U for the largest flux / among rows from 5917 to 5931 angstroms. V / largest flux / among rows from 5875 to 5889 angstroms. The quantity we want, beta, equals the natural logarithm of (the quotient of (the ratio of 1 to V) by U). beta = -6.91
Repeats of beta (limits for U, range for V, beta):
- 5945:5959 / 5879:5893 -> -6.77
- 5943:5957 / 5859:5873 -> -6.77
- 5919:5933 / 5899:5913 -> -6.90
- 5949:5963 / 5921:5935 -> -6.80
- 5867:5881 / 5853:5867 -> -6.88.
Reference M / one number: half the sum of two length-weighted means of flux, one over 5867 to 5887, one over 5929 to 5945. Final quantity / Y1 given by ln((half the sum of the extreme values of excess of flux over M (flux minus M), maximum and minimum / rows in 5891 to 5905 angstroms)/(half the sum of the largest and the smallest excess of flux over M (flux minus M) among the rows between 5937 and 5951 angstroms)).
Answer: 3.1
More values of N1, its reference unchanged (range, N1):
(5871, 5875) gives 0.2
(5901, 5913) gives 4.7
